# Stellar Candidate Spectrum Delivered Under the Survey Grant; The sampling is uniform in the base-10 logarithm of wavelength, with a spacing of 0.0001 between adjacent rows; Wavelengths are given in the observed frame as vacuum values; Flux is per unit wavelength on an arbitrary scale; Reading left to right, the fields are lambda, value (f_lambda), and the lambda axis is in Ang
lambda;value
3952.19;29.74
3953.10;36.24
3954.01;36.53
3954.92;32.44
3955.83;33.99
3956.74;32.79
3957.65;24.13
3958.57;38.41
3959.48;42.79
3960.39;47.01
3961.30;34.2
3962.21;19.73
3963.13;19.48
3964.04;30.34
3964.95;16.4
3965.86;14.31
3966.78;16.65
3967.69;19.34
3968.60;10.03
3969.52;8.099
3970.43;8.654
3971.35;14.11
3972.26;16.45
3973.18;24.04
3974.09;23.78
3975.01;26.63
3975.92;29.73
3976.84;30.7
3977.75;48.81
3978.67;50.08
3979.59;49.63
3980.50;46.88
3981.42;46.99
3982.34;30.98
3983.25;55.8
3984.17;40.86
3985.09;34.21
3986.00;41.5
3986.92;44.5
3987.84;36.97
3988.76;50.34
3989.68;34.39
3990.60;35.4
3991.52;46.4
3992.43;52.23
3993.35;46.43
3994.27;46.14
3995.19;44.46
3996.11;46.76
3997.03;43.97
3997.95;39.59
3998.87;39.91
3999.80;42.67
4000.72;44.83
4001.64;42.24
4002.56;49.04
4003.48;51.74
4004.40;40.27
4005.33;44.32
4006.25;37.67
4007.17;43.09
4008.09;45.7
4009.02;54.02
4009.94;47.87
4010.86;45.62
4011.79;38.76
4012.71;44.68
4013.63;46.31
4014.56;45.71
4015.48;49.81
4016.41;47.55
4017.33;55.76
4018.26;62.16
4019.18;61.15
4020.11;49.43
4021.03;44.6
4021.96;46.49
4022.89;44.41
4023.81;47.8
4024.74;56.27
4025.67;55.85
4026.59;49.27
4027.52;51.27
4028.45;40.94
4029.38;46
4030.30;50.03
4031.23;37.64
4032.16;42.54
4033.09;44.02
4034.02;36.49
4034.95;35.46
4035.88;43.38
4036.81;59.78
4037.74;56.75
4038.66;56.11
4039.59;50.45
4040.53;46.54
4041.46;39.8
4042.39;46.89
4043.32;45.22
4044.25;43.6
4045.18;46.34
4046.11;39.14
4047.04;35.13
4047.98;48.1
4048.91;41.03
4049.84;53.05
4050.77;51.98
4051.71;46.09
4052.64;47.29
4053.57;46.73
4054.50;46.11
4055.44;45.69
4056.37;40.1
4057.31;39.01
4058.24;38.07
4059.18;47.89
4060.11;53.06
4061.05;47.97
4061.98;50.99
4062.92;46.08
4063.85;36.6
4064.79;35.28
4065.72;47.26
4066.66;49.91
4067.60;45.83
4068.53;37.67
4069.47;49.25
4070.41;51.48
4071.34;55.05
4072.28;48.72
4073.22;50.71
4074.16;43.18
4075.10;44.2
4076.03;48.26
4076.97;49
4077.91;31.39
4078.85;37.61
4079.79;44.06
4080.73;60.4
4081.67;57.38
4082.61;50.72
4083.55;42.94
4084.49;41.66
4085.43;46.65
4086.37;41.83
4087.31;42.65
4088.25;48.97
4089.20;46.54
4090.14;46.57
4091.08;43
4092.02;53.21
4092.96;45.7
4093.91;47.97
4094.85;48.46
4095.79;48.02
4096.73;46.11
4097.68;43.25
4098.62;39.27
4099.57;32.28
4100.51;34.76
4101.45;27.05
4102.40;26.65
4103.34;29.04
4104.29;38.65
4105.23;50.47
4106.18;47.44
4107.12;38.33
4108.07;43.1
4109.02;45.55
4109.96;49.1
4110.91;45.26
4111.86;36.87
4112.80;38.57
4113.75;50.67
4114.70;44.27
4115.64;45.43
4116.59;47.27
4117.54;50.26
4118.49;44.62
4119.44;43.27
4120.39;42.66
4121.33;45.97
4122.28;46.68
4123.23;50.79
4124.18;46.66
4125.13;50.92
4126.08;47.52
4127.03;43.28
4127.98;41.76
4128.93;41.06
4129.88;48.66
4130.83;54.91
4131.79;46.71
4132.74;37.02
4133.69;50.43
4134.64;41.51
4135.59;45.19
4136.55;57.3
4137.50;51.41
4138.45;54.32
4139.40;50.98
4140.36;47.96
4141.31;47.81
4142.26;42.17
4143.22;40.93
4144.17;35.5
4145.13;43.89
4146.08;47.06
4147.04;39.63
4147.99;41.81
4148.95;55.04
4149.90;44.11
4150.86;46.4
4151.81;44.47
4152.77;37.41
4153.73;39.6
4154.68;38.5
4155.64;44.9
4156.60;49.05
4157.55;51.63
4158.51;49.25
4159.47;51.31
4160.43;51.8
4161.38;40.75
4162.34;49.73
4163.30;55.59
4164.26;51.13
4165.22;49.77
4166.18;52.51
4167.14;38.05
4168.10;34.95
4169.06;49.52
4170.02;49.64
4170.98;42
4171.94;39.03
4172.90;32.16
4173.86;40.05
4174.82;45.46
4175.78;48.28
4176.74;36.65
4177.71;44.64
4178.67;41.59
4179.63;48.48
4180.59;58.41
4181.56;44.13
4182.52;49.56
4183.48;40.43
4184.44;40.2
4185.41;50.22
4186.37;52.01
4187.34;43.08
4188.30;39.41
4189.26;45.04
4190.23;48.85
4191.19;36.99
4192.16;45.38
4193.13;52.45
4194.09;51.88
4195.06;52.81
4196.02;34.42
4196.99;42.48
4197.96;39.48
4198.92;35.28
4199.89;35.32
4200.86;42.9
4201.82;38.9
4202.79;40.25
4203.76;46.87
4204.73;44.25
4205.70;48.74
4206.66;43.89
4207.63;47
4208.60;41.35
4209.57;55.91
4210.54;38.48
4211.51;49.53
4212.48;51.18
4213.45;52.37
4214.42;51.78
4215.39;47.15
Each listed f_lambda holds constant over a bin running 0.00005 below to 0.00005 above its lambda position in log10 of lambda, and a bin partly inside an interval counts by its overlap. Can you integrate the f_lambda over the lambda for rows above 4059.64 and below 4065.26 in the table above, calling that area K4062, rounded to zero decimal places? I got 253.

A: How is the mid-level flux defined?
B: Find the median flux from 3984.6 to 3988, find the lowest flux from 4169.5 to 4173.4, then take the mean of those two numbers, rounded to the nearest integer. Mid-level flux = 36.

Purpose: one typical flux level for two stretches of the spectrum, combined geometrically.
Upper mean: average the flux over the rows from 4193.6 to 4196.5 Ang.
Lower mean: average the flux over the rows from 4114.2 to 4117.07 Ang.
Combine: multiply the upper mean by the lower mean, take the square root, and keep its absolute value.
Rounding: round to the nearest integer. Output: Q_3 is 46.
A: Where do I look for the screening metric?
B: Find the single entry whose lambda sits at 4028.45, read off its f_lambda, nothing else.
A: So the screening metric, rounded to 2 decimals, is 40.94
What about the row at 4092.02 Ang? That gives 53.21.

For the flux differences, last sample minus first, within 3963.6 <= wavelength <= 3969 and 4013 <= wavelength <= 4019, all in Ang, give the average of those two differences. -2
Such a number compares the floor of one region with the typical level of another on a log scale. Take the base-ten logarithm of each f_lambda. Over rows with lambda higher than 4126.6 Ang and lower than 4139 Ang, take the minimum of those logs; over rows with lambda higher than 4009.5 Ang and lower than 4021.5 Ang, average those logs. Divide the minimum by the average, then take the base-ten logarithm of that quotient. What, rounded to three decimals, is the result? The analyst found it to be -0.032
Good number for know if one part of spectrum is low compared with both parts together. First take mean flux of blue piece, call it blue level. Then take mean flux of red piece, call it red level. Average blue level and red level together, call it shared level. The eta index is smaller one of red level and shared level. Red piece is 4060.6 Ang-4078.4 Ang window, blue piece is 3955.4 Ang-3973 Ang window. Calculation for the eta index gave 35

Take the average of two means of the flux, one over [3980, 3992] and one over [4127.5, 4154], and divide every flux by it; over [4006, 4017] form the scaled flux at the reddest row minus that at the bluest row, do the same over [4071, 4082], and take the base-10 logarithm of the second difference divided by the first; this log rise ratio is -0.6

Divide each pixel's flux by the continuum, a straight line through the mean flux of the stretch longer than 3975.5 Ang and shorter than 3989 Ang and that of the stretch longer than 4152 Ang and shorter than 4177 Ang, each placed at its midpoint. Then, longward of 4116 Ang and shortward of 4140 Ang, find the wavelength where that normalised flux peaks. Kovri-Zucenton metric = 4136.55 Ang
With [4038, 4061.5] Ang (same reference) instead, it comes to 4038.66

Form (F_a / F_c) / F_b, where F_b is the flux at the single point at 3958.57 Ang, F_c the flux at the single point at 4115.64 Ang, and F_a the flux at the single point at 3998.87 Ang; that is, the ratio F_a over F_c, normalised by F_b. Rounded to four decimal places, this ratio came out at 0.0229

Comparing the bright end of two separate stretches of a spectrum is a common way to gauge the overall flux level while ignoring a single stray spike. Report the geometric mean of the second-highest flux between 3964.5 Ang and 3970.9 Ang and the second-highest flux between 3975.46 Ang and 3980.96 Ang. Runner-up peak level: 28.7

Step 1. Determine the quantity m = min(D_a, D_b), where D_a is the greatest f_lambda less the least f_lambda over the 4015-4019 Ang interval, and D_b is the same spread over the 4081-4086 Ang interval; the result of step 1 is 15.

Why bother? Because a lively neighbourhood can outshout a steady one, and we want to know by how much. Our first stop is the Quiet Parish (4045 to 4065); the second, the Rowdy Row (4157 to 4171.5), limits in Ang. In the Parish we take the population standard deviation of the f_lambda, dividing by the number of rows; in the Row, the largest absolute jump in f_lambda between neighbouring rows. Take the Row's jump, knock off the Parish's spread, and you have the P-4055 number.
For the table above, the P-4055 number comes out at 9.0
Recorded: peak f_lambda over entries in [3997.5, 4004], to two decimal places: 51.74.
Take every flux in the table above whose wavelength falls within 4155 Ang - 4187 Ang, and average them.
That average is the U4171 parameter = 46.1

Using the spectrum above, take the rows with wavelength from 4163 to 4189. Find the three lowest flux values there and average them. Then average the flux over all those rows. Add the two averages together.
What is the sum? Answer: 80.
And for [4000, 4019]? 86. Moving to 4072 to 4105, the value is 71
